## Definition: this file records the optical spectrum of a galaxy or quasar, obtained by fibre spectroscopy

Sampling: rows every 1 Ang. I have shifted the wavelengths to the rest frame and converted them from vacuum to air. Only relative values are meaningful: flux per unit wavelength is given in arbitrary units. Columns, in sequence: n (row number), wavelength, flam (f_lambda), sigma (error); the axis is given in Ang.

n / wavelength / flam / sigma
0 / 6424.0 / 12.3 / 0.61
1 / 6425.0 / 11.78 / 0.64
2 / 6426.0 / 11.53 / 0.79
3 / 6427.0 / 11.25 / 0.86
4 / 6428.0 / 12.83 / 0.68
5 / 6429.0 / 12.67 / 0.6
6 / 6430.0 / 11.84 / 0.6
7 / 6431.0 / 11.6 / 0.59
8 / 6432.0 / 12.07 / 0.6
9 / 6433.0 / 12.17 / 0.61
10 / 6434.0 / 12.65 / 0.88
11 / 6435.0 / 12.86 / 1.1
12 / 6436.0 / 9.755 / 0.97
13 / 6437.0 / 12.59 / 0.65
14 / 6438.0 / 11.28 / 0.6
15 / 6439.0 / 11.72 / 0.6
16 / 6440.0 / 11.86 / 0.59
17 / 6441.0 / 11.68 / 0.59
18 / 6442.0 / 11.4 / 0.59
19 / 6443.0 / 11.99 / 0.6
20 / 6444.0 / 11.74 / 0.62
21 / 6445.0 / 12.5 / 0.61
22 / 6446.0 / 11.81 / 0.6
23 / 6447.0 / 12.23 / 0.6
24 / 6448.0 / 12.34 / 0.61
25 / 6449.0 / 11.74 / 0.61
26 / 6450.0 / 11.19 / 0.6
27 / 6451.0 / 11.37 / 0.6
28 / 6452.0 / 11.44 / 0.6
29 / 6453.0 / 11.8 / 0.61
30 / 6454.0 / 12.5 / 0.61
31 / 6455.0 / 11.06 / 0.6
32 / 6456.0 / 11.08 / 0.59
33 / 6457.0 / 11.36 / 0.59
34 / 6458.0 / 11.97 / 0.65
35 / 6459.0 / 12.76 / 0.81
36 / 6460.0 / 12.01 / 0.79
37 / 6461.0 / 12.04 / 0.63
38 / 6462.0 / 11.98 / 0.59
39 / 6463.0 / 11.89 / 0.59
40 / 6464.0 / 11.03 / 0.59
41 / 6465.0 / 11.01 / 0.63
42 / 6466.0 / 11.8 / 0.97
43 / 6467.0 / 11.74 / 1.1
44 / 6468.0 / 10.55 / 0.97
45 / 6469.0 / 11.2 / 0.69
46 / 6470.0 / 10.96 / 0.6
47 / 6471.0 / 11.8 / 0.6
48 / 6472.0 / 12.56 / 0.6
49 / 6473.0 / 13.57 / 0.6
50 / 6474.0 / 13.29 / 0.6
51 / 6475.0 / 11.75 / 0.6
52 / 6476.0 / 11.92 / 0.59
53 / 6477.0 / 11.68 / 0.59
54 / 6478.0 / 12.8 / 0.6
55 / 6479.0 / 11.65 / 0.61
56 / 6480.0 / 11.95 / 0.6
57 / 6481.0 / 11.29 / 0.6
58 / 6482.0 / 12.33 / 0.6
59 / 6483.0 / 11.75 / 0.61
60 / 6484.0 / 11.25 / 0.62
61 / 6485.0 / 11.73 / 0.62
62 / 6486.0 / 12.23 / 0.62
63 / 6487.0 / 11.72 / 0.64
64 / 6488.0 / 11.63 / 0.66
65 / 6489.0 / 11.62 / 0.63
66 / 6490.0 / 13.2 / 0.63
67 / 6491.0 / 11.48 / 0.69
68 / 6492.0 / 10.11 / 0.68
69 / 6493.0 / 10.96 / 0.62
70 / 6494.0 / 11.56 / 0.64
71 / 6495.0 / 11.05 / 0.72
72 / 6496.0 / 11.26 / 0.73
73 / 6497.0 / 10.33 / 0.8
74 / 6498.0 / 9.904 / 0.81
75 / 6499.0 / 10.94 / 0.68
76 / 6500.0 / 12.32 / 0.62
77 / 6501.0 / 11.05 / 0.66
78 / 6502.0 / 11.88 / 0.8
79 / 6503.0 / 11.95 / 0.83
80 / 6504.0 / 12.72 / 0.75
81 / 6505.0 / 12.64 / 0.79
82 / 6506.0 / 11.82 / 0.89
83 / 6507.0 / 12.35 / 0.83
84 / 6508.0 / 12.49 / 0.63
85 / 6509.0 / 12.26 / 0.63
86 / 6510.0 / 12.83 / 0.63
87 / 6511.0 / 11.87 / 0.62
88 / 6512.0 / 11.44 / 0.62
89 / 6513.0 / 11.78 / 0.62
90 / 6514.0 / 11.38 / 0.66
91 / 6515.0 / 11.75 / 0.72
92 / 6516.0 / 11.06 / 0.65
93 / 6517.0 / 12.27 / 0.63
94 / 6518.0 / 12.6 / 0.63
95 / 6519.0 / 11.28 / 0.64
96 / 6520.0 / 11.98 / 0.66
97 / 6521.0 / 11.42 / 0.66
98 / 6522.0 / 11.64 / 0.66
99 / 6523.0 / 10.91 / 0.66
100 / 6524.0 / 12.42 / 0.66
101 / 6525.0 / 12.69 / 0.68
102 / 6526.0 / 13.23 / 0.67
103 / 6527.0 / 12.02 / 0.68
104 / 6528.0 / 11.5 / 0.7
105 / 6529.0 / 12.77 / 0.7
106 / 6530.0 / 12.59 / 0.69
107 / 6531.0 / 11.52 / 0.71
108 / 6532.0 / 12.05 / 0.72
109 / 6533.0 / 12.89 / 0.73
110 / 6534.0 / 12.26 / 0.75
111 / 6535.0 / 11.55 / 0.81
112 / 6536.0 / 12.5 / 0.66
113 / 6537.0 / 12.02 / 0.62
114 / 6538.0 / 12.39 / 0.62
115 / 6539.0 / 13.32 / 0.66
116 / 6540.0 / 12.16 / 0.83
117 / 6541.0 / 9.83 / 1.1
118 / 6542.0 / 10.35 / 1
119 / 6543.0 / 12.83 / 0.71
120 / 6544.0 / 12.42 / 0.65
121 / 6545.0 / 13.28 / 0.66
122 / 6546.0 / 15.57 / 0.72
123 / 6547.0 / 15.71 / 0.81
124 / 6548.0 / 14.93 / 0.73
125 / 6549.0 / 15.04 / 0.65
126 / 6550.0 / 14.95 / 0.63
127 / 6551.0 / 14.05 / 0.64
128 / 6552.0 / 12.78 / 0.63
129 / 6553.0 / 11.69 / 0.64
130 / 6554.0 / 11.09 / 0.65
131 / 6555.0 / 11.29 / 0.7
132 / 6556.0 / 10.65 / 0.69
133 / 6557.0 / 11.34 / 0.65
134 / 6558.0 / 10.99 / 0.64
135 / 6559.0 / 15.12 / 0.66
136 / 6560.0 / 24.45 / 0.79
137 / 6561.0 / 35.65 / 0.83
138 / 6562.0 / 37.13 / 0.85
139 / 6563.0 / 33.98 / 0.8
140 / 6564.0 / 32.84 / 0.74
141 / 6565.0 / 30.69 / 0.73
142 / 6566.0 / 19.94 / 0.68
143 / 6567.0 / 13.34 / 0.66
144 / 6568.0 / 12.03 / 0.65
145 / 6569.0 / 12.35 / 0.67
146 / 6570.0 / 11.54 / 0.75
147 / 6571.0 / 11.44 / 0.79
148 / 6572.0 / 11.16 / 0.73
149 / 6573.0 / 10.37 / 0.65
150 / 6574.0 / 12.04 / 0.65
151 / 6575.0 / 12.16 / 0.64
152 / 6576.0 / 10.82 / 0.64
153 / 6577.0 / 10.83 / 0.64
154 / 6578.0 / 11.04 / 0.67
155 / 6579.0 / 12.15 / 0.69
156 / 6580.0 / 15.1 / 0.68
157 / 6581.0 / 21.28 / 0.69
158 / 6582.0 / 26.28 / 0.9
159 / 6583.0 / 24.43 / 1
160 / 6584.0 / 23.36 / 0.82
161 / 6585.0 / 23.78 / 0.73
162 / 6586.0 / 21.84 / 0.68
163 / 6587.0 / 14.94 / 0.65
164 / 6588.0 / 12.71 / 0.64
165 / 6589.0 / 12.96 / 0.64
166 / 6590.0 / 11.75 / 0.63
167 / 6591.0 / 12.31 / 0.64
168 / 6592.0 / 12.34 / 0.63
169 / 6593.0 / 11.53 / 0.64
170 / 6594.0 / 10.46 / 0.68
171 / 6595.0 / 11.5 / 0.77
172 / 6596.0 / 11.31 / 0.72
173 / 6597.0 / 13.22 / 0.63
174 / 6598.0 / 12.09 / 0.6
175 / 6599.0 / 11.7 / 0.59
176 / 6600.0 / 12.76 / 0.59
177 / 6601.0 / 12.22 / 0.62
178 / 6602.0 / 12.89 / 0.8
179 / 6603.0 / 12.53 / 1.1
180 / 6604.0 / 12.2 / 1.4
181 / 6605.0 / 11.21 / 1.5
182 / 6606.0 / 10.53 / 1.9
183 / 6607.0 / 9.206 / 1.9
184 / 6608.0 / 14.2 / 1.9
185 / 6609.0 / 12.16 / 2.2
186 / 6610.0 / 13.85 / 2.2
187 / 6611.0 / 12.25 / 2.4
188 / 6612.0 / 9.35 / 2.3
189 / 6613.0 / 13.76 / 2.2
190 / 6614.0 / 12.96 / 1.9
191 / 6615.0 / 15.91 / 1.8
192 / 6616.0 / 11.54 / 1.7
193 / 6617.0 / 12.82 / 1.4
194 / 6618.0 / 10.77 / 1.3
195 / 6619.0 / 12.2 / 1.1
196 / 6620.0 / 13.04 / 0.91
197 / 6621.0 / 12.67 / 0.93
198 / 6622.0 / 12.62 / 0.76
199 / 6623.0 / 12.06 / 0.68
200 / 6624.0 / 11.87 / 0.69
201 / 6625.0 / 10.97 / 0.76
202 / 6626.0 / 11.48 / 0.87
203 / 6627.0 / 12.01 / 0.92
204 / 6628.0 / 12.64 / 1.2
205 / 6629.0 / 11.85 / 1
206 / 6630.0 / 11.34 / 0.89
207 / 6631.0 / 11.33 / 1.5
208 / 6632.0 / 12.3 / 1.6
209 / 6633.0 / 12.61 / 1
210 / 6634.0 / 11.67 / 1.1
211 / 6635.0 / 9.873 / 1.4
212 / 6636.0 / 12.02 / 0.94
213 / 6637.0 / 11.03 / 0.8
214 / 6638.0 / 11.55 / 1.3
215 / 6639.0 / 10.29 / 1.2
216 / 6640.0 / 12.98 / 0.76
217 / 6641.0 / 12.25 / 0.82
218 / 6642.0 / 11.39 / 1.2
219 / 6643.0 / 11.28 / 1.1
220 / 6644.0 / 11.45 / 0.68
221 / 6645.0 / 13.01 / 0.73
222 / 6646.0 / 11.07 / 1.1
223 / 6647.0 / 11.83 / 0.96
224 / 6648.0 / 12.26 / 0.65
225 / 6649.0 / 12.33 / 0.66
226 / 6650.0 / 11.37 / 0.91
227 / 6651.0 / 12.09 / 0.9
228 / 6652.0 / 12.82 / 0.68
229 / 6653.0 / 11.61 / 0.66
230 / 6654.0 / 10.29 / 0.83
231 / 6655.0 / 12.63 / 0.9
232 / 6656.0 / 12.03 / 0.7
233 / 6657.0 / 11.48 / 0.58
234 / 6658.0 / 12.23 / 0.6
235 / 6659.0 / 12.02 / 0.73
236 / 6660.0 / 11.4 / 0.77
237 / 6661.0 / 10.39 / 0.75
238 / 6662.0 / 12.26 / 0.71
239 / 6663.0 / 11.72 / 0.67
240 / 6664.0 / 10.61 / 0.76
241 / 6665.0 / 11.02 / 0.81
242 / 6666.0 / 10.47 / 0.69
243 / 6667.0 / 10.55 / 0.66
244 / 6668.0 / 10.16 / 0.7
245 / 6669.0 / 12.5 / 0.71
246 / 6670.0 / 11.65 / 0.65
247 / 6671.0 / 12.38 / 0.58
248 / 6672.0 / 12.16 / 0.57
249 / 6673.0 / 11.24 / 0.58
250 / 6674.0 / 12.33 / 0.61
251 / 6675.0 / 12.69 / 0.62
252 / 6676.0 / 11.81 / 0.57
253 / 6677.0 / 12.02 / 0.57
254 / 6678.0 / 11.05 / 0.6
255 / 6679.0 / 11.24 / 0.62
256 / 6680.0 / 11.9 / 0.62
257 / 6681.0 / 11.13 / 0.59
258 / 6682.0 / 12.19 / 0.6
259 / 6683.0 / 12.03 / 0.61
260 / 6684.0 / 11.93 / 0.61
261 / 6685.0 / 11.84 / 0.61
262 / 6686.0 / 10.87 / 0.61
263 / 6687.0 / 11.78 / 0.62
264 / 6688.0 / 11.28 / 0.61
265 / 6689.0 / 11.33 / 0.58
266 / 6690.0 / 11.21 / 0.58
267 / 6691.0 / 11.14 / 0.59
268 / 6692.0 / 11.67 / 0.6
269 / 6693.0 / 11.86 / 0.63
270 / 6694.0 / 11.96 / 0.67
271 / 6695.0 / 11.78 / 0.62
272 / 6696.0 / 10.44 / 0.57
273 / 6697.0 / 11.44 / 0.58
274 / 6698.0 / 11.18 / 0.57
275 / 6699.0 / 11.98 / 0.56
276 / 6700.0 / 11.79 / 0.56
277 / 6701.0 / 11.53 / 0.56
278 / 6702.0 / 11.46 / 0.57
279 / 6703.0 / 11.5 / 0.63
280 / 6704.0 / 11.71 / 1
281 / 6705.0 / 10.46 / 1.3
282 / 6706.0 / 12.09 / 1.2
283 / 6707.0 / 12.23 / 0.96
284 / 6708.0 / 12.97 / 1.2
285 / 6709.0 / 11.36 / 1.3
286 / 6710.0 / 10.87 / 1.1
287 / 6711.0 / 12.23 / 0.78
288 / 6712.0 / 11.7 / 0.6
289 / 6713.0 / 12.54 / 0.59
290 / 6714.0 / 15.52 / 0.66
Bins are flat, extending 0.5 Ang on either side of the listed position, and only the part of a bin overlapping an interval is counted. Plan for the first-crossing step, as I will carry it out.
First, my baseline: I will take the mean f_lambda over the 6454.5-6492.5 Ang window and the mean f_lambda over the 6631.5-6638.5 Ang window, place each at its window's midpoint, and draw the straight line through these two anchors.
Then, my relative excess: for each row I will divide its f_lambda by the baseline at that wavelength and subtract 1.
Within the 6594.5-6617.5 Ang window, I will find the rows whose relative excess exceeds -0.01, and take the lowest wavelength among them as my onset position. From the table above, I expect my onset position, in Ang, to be 6597.0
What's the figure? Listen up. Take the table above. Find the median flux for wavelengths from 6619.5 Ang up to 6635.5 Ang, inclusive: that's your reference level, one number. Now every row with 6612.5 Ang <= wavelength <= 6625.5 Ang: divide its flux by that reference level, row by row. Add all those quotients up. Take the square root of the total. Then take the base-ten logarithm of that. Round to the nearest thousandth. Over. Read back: 0.568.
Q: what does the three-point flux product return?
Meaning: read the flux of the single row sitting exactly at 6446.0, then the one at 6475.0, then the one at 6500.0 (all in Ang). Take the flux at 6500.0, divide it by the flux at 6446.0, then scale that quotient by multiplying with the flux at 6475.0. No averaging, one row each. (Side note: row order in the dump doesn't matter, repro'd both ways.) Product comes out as 12.3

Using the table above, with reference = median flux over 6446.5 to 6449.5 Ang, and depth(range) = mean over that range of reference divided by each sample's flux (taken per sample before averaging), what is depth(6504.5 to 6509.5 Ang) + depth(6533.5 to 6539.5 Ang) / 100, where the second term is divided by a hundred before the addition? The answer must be 1.00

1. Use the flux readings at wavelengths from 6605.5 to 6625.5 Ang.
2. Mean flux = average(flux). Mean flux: 12.2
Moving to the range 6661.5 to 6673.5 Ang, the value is 11.4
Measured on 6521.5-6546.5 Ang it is 12.3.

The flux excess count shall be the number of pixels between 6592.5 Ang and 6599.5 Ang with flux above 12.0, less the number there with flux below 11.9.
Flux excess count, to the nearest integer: -3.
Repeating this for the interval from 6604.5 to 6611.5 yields 1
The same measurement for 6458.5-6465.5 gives 0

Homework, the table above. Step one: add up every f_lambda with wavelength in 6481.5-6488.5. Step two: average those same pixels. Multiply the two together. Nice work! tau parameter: 976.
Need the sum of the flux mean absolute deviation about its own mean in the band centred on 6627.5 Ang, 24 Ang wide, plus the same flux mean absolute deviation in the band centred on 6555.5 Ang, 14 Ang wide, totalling 7.3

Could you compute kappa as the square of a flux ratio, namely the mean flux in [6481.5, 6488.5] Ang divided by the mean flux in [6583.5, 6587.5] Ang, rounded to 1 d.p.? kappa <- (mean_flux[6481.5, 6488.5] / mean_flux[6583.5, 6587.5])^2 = 0.3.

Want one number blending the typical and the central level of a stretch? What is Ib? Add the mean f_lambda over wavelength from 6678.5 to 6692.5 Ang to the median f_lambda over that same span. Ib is 23.0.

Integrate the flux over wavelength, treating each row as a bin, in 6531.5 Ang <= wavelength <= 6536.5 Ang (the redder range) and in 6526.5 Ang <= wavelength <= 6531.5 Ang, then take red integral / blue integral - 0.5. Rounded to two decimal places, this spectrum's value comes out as 0.51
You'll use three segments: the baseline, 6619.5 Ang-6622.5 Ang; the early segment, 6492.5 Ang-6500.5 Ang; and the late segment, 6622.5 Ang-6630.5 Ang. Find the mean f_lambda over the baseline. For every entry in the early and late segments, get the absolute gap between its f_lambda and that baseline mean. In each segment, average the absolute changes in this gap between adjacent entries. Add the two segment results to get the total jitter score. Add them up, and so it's 1.3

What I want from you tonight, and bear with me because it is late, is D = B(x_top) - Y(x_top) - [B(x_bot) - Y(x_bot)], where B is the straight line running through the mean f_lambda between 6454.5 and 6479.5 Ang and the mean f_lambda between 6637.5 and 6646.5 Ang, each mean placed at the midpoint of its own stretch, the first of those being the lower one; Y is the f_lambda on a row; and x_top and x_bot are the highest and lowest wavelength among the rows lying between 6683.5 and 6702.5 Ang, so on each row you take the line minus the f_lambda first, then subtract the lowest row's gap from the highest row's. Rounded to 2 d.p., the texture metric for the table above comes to 0.46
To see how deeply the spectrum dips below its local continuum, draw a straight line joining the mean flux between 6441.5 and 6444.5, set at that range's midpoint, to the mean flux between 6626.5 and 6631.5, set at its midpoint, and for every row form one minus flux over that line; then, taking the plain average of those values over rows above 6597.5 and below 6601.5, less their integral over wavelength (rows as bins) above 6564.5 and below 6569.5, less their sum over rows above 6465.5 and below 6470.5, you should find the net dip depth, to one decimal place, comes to 2.3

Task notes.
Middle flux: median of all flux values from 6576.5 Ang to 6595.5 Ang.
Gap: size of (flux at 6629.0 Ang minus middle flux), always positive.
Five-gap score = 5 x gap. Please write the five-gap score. 4.3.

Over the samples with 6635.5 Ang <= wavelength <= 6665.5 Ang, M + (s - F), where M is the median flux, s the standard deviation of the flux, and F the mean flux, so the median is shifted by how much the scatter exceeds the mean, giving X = 0.7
